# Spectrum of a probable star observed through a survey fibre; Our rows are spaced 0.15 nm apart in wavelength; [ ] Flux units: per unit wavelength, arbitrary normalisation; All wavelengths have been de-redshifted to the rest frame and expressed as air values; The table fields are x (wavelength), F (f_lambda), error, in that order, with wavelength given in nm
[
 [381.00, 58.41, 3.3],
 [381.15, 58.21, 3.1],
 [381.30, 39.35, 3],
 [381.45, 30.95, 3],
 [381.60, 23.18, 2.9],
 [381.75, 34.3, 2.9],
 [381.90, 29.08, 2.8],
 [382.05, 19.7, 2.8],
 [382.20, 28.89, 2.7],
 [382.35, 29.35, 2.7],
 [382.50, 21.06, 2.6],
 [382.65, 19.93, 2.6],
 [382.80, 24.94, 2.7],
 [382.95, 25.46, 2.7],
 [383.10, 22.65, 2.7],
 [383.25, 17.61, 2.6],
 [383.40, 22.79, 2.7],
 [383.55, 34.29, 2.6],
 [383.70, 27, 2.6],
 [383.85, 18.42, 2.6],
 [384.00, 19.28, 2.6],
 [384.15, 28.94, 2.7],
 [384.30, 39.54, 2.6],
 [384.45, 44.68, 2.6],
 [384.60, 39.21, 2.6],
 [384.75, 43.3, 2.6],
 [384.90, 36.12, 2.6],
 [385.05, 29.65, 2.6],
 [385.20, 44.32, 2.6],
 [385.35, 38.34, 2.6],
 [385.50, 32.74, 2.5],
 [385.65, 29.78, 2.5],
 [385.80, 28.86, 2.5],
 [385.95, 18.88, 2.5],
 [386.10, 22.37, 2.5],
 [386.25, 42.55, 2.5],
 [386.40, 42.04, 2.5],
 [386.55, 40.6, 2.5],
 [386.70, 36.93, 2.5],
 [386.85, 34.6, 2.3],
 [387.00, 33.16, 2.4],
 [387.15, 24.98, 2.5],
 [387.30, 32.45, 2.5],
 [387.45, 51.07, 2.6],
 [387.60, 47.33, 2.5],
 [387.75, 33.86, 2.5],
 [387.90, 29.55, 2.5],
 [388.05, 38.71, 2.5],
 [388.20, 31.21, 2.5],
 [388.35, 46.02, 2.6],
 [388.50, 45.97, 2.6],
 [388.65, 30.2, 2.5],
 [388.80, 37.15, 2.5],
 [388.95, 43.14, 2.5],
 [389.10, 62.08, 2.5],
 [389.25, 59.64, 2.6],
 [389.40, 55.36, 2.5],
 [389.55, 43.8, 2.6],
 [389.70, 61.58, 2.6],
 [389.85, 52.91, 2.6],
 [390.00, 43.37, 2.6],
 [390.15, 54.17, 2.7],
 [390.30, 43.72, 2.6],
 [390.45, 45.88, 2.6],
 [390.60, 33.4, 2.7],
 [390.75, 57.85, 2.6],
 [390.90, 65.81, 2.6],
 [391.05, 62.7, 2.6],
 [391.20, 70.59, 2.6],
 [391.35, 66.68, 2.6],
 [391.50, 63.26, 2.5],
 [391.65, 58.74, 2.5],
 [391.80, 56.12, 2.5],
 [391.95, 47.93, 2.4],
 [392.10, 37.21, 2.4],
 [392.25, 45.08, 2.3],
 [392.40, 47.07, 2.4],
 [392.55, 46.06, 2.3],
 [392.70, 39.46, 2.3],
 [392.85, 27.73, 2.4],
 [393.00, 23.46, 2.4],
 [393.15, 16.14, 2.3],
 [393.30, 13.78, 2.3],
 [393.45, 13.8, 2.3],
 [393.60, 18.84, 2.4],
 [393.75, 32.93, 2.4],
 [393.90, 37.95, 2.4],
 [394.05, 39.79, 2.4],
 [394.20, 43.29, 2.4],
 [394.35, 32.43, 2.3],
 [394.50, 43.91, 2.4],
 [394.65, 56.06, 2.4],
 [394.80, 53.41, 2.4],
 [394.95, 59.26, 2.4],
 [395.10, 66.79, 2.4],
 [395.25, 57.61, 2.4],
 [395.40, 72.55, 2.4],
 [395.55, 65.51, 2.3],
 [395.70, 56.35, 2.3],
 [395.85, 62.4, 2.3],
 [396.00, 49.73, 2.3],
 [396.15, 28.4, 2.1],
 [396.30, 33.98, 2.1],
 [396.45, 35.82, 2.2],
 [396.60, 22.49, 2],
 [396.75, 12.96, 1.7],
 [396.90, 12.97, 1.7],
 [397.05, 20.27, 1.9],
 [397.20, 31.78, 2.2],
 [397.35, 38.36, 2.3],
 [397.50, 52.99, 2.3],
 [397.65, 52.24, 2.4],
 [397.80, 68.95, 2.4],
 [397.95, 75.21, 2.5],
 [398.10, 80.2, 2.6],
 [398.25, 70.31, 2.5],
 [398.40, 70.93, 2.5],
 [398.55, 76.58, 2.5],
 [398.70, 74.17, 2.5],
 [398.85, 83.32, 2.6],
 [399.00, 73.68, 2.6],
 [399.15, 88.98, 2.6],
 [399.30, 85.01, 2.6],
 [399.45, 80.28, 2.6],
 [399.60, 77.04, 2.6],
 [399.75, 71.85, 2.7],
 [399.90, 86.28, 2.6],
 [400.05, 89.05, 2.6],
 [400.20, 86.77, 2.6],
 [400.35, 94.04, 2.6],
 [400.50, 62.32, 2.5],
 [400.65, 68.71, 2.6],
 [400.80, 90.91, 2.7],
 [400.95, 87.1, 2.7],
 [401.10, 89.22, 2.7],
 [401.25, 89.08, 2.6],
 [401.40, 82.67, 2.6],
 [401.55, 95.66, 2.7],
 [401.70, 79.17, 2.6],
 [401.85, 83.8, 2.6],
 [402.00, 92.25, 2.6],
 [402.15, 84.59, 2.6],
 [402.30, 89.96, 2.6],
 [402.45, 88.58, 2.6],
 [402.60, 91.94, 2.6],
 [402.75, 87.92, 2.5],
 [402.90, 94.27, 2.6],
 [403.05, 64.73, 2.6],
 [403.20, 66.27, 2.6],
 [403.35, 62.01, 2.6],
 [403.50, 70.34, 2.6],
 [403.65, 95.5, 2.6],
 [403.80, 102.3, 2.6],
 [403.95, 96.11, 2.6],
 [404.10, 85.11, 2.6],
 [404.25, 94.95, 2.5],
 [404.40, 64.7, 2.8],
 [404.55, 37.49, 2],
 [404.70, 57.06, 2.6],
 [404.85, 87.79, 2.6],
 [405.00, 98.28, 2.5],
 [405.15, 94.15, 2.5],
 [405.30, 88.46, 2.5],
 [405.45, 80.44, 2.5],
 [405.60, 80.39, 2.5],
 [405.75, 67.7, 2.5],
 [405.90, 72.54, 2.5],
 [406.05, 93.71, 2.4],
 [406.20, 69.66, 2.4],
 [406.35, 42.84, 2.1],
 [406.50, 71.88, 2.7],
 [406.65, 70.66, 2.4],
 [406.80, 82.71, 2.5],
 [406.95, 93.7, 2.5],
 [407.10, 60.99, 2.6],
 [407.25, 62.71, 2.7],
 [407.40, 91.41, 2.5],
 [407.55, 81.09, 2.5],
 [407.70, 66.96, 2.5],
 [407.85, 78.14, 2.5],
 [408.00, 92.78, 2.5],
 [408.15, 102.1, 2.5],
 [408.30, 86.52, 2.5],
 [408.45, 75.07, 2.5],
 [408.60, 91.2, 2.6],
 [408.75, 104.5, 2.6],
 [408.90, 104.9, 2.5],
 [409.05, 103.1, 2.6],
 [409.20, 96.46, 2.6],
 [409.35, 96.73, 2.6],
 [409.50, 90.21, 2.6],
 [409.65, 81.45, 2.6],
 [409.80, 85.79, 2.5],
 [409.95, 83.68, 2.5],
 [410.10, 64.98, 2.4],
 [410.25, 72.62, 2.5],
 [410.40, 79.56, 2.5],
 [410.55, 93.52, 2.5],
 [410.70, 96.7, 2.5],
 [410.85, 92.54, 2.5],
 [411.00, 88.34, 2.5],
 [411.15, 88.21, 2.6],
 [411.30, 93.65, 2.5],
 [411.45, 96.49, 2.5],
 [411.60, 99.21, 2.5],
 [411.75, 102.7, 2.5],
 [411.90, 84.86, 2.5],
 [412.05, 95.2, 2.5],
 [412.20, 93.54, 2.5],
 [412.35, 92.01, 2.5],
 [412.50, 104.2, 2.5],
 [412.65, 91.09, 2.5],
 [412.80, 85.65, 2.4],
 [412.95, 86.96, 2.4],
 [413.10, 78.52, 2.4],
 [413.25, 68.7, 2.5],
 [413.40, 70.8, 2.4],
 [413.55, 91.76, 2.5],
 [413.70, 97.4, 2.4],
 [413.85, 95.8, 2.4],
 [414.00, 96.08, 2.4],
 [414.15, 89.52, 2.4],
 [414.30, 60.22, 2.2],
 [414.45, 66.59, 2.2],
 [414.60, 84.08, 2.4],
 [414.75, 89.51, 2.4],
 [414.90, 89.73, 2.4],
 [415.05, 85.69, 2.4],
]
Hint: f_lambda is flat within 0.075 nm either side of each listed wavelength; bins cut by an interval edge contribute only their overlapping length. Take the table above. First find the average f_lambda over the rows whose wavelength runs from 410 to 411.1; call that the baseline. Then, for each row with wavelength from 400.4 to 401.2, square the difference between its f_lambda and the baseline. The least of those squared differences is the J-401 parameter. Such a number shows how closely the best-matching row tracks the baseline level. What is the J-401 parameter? 9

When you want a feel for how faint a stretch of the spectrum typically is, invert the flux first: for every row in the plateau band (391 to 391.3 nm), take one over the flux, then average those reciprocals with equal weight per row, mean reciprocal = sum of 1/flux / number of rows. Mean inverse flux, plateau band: 0.015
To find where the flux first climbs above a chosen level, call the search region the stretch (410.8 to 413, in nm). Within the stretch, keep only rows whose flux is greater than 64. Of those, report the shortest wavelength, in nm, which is 410.85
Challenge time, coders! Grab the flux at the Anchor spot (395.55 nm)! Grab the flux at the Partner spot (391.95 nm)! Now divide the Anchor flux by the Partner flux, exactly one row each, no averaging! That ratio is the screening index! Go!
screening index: 1.4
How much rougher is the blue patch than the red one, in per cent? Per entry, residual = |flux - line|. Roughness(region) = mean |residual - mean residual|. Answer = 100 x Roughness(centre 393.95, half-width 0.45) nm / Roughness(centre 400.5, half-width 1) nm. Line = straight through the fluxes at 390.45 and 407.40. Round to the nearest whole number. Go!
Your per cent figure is 126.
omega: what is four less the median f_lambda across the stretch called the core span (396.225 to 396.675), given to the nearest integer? -30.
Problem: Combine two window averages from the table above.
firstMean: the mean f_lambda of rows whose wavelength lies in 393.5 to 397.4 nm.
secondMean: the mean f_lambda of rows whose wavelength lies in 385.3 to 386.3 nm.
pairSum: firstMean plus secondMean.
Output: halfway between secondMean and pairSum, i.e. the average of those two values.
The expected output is 51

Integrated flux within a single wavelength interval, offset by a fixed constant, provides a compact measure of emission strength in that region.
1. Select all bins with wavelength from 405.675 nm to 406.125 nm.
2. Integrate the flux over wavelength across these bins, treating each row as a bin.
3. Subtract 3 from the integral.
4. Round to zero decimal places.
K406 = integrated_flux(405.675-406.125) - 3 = 32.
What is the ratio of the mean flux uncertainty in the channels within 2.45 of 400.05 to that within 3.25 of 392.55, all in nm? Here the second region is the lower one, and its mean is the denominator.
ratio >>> 1.05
